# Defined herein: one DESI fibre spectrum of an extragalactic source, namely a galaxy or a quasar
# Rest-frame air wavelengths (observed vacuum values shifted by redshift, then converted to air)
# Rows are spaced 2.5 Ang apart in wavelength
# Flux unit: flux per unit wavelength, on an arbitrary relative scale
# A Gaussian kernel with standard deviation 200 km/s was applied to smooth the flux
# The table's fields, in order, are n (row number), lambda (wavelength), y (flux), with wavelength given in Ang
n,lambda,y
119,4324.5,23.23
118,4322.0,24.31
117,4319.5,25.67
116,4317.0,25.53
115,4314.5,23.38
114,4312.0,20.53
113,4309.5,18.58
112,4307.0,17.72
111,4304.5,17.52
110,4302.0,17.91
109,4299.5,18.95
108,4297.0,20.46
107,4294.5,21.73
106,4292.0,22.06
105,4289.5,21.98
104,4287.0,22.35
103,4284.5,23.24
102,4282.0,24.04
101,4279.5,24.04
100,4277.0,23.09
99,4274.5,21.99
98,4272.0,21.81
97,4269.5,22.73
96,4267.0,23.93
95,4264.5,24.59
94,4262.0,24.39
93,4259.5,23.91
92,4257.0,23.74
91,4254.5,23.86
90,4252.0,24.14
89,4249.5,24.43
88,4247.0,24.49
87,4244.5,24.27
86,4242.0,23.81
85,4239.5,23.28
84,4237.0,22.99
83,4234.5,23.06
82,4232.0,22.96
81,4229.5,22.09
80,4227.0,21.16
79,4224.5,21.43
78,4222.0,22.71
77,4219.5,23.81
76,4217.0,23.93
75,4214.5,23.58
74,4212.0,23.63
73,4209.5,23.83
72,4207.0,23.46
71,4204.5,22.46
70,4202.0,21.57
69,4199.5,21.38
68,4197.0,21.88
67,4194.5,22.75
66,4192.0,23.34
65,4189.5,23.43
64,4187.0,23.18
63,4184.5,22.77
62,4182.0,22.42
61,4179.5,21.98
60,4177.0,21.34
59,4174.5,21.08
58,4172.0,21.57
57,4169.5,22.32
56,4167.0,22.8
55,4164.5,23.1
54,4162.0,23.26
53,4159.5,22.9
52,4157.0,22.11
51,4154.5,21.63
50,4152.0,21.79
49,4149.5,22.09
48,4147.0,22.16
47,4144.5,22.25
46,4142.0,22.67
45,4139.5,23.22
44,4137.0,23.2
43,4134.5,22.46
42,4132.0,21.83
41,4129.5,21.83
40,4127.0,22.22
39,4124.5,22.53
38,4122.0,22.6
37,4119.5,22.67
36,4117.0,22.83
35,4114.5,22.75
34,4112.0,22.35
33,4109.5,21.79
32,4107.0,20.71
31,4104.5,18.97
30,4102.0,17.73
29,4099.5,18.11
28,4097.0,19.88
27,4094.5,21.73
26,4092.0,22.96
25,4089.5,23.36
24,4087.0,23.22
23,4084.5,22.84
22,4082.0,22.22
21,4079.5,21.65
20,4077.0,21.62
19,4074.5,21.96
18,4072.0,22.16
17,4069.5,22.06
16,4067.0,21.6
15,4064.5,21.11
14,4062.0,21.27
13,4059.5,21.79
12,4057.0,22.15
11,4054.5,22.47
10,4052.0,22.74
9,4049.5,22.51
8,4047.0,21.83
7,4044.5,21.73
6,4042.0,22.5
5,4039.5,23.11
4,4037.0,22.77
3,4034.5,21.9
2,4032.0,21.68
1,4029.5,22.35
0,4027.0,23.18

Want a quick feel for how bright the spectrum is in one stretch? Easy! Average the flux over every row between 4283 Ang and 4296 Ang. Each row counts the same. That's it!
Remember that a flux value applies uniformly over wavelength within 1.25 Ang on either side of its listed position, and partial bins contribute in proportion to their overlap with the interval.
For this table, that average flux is 22.3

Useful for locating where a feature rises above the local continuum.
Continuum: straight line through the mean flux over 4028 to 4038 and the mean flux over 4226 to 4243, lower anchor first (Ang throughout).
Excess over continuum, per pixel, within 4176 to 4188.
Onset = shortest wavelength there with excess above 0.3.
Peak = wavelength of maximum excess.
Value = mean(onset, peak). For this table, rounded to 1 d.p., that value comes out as 4187.0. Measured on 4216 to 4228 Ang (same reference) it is 4217.0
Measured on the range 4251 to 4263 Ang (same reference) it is 4257.0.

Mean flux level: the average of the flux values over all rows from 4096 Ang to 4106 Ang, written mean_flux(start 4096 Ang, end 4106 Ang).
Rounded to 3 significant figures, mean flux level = 18.7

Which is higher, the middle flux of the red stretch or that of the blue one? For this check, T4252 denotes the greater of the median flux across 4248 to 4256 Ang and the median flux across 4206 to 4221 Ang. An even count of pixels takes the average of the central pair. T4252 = 24.1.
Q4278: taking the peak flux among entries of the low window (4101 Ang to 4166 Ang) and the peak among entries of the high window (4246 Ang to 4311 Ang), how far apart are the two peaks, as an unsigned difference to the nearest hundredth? 1.33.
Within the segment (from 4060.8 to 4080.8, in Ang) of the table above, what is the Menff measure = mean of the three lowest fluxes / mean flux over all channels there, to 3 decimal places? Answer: 0.984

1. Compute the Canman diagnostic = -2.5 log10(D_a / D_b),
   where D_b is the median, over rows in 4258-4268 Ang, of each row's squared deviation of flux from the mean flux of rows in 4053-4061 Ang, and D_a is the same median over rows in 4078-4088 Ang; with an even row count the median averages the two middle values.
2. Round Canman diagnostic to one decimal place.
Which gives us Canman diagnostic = 2.6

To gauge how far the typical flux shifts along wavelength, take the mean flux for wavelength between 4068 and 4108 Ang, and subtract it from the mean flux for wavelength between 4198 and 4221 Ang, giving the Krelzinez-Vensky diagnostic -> 1.7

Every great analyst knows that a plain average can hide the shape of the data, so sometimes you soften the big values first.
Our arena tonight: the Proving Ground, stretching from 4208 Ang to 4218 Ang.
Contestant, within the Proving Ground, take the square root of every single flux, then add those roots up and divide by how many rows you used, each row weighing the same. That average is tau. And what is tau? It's 4.87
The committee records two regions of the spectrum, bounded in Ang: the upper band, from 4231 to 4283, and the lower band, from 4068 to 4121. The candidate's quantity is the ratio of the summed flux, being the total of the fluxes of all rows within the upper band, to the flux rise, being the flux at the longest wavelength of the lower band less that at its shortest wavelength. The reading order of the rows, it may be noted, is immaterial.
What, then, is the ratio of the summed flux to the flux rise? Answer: 812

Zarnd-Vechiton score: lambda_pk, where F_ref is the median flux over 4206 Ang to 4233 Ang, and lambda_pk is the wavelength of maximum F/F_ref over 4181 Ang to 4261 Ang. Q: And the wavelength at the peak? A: 4247.0 Ang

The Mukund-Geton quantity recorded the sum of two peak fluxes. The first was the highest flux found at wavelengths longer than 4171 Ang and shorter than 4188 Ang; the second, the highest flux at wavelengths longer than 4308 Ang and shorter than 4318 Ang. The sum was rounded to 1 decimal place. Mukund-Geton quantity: 48.7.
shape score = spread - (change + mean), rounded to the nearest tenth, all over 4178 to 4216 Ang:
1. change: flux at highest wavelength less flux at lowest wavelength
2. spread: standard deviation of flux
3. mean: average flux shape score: -23.6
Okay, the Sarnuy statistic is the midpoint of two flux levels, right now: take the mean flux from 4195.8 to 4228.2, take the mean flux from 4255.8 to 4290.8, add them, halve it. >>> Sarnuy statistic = 23.0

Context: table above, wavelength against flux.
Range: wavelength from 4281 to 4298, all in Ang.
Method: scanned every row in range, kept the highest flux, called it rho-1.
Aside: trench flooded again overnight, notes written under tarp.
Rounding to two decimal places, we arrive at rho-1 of 24.04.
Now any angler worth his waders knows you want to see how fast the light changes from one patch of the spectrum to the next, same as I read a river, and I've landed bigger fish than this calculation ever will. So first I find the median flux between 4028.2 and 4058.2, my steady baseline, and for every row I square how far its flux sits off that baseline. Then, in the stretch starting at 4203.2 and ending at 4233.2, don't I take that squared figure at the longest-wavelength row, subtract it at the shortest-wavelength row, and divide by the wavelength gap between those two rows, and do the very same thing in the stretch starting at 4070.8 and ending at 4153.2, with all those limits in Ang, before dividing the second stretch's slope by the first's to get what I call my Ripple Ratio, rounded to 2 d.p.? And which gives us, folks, 0.37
